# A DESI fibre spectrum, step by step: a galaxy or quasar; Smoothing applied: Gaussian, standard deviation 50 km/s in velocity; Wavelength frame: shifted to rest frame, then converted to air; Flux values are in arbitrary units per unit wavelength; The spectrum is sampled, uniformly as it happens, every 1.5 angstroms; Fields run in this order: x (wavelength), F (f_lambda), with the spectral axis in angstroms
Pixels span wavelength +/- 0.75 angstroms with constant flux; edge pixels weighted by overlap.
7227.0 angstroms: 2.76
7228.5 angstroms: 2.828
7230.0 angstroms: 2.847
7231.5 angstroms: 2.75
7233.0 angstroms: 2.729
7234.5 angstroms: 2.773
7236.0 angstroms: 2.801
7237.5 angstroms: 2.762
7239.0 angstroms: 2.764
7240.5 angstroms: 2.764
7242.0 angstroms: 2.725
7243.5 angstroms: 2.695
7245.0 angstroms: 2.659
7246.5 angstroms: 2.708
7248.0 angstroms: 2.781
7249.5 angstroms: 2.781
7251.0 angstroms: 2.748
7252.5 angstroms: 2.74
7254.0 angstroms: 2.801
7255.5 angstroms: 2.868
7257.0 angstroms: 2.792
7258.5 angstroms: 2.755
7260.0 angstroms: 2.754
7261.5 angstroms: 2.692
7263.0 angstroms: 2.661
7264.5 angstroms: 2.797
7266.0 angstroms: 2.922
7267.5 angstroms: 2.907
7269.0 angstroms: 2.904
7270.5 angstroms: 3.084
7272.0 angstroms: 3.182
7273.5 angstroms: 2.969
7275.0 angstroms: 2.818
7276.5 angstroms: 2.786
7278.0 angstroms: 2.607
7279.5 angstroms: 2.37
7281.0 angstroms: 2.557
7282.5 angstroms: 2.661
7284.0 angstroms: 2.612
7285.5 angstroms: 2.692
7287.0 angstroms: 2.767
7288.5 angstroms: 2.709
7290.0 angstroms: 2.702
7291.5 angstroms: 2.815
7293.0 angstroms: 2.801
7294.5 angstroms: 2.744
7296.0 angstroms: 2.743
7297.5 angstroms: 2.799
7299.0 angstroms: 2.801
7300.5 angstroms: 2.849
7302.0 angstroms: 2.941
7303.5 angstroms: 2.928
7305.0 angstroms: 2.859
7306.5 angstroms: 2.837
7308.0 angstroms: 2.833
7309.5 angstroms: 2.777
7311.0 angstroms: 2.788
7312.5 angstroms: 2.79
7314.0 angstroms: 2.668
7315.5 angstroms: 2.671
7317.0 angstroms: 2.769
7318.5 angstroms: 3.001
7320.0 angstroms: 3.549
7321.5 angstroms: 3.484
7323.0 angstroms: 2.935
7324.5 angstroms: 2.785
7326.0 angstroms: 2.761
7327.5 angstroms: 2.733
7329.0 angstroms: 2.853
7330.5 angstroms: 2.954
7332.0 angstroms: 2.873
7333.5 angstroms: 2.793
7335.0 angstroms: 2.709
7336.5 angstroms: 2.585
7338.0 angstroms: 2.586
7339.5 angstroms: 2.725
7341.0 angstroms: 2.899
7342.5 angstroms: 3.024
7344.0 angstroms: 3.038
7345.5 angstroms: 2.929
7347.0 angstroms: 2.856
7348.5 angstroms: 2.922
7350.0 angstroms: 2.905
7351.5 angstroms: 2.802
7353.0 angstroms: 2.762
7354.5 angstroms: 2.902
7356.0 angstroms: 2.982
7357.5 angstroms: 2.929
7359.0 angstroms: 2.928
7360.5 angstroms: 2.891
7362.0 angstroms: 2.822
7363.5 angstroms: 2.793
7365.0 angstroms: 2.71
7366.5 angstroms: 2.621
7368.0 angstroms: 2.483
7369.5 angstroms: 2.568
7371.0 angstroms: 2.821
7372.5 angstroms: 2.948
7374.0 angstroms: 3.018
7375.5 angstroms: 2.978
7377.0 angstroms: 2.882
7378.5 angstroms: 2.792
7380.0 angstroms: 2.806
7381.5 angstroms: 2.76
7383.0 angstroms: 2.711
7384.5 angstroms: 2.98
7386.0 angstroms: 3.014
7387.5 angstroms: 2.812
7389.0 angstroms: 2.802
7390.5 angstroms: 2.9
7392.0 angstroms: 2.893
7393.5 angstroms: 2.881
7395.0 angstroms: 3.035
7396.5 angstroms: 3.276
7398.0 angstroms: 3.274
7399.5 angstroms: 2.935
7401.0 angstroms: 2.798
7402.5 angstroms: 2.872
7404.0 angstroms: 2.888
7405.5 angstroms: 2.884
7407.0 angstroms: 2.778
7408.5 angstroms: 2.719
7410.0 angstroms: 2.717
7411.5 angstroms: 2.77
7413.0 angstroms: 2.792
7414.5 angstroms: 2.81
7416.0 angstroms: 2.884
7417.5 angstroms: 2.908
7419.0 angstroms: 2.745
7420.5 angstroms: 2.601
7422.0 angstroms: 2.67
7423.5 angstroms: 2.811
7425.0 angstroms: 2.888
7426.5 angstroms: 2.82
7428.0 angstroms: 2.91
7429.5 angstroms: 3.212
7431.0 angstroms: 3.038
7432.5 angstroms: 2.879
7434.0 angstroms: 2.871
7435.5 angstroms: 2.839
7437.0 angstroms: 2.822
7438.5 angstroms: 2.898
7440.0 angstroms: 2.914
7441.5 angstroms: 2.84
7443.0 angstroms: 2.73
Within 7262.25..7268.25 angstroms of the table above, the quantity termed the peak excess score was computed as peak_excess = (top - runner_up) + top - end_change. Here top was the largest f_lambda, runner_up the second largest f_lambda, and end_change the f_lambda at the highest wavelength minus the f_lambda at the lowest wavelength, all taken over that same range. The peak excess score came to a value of 2.69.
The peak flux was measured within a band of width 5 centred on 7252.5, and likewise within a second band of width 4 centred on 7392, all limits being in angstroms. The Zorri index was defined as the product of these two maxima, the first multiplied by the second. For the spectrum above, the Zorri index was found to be 8.12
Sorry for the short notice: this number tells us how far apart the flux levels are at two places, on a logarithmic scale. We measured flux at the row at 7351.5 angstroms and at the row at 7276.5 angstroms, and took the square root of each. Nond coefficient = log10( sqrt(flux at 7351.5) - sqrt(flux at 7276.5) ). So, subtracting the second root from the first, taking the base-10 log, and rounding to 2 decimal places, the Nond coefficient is -2.32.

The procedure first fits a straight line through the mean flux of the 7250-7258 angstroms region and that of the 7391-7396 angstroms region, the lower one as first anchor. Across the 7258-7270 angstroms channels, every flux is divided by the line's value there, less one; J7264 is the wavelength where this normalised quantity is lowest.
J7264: 7263.0 angstroms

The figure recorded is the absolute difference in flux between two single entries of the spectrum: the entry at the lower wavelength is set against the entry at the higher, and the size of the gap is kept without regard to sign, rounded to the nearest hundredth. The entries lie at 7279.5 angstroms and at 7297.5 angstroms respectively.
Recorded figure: 0.43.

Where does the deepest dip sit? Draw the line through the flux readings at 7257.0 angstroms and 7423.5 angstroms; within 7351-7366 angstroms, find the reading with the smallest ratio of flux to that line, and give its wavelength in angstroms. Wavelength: 7365.0 angstroms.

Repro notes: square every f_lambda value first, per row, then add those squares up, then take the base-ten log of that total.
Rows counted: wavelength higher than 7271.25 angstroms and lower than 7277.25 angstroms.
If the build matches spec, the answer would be 1.54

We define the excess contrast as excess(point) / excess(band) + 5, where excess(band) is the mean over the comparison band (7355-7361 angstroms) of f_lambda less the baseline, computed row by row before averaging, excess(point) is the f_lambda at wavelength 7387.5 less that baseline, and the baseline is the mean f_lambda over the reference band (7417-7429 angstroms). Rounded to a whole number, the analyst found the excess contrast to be 5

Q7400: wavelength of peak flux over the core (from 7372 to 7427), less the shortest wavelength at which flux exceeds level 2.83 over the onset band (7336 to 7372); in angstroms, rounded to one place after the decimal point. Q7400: 55.5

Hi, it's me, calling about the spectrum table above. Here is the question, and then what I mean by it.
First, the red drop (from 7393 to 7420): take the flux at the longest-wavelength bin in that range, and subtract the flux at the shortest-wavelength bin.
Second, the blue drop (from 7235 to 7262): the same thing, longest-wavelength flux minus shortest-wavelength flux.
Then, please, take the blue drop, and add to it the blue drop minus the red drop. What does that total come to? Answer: -0.1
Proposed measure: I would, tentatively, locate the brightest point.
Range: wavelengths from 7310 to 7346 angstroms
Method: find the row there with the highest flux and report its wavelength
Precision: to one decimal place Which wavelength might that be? 7320.0 angstroms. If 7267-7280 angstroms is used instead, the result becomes 7272.0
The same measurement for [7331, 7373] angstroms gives 7344.0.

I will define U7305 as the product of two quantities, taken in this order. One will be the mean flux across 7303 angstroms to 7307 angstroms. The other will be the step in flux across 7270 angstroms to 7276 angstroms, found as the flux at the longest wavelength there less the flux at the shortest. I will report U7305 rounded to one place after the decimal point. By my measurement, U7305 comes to -0.8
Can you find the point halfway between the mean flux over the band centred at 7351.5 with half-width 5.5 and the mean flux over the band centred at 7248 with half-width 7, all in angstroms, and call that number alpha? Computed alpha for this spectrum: 2.81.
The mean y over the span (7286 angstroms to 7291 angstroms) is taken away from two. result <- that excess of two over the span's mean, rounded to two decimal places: -0.73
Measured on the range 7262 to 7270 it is -0.84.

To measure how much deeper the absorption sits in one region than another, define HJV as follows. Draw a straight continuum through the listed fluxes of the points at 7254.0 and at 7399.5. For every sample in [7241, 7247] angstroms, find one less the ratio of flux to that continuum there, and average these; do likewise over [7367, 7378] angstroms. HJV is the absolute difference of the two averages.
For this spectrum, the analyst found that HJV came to 0.00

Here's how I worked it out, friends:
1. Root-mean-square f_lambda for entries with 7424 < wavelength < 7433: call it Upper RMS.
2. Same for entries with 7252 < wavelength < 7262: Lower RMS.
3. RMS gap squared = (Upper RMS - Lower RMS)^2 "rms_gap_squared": 0.036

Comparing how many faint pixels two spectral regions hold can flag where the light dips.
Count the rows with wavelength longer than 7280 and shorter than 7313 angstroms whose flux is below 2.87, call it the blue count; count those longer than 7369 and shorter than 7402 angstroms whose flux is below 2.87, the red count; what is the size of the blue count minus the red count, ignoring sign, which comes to 11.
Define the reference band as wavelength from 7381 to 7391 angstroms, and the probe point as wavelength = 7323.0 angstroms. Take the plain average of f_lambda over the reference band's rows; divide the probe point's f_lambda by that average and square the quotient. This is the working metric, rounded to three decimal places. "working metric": 1.057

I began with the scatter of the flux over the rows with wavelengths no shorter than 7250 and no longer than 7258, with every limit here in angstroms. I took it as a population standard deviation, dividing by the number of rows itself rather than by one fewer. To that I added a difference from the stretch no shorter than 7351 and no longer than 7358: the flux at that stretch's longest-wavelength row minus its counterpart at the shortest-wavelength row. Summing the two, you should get 0.17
